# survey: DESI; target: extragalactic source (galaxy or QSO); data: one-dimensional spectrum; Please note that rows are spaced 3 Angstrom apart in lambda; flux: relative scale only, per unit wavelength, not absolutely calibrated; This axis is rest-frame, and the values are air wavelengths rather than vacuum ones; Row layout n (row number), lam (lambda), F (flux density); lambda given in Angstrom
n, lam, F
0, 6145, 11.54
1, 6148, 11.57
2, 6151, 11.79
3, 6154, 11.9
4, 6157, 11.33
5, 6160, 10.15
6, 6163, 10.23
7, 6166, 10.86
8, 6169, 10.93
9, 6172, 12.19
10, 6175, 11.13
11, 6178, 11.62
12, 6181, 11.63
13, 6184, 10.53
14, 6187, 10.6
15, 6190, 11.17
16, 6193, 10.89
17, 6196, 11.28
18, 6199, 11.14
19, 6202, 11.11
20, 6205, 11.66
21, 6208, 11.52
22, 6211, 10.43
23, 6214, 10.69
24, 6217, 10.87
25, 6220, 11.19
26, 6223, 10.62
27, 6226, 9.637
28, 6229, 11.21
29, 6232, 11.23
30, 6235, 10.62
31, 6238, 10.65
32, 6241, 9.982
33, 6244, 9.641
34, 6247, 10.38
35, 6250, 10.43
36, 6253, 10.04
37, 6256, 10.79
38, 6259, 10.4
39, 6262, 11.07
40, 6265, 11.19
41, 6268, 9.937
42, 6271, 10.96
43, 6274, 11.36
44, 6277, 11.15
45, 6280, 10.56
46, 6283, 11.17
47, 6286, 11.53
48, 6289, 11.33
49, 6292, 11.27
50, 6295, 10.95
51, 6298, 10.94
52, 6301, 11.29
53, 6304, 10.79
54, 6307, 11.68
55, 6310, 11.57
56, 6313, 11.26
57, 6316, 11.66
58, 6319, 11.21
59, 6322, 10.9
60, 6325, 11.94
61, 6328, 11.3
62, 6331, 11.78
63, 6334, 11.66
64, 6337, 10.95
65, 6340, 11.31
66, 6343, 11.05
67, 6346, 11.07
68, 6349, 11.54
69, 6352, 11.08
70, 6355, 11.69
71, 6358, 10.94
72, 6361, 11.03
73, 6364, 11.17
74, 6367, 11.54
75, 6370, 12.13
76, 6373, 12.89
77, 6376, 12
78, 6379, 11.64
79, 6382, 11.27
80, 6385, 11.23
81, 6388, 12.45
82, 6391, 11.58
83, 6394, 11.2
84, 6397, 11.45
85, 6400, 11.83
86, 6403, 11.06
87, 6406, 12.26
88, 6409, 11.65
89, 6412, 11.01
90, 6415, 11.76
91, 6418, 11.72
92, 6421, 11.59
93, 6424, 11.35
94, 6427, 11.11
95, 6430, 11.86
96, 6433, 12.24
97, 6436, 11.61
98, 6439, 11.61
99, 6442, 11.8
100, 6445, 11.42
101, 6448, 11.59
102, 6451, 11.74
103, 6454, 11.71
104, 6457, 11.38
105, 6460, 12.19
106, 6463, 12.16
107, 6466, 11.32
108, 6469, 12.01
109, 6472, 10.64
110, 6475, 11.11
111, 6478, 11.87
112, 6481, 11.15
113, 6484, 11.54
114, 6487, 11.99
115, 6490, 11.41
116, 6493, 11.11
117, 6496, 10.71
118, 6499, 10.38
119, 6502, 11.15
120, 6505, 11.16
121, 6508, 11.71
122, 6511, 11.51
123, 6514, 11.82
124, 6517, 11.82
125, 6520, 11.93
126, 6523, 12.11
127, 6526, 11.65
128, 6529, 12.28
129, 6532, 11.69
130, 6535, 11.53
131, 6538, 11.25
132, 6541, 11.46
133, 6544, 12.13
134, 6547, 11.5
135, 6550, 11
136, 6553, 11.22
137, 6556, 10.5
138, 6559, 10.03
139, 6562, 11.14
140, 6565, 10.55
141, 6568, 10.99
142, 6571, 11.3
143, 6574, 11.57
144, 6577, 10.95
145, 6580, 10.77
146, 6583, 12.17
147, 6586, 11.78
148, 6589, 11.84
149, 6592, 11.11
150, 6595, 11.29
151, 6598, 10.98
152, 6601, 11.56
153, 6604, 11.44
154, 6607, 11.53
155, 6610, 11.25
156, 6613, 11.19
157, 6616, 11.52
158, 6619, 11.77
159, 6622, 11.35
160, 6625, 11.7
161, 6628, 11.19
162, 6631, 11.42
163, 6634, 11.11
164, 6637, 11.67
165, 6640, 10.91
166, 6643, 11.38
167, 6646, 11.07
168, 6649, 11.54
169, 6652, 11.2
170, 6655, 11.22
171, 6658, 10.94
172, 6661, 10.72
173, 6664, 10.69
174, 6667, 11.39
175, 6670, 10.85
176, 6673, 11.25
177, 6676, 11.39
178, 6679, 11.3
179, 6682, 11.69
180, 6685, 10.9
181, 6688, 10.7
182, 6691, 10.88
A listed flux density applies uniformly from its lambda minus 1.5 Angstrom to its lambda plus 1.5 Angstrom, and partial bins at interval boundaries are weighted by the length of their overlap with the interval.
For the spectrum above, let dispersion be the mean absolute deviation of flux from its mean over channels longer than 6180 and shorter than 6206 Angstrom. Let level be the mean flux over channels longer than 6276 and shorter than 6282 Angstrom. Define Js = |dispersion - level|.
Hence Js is 10.6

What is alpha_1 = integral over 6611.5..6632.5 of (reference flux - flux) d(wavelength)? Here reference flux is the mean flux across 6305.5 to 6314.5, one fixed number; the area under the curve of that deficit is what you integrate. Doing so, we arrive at 1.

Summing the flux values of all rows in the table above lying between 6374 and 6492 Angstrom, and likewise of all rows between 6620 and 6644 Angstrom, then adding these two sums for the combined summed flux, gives 543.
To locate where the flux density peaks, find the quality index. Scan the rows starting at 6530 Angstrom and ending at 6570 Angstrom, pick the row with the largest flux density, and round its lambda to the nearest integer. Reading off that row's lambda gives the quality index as 6544 Angstrom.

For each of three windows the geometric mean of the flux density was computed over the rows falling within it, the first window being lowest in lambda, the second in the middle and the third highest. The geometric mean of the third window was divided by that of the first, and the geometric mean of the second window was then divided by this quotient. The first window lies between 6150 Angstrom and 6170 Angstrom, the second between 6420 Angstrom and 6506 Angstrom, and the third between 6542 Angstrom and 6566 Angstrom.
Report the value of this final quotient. 11.5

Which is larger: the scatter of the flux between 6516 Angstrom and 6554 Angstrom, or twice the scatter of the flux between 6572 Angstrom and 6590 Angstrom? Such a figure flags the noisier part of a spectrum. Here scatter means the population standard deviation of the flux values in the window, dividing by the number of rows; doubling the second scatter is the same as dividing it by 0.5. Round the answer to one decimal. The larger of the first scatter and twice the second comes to 1.0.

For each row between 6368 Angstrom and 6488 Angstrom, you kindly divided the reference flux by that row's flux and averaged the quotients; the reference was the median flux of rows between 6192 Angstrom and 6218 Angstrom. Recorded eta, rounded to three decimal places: 0.955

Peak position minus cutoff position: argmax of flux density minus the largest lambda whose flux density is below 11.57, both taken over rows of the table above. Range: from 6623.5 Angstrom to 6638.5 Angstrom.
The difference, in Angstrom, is -9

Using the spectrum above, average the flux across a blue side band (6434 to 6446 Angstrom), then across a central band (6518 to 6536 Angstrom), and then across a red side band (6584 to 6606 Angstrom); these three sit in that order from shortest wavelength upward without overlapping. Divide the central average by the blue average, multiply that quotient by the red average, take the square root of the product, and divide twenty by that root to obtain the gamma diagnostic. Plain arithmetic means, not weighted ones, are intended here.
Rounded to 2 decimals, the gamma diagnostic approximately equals 5.85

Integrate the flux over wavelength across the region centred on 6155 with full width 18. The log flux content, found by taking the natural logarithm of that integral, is 5.3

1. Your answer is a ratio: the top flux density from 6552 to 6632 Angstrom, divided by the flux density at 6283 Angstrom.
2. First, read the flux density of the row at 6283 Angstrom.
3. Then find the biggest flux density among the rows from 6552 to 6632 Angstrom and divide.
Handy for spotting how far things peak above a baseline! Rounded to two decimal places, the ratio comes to 1.09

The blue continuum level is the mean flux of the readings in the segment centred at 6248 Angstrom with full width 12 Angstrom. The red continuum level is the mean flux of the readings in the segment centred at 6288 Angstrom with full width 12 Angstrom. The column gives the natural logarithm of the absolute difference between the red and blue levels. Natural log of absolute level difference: 0.2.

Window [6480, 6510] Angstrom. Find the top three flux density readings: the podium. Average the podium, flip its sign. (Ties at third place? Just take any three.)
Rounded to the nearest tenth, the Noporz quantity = -11.7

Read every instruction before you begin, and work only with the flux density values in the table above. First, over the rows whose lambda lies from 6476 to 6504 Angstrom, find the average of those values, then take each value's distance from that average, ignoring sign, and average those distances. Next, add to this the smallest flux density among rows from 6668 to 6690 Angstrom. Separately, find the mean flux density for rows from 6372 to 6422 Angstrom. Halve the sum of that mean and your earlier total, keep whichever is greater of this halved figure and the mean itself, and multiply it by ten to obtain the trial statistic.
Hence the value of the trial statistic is 117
